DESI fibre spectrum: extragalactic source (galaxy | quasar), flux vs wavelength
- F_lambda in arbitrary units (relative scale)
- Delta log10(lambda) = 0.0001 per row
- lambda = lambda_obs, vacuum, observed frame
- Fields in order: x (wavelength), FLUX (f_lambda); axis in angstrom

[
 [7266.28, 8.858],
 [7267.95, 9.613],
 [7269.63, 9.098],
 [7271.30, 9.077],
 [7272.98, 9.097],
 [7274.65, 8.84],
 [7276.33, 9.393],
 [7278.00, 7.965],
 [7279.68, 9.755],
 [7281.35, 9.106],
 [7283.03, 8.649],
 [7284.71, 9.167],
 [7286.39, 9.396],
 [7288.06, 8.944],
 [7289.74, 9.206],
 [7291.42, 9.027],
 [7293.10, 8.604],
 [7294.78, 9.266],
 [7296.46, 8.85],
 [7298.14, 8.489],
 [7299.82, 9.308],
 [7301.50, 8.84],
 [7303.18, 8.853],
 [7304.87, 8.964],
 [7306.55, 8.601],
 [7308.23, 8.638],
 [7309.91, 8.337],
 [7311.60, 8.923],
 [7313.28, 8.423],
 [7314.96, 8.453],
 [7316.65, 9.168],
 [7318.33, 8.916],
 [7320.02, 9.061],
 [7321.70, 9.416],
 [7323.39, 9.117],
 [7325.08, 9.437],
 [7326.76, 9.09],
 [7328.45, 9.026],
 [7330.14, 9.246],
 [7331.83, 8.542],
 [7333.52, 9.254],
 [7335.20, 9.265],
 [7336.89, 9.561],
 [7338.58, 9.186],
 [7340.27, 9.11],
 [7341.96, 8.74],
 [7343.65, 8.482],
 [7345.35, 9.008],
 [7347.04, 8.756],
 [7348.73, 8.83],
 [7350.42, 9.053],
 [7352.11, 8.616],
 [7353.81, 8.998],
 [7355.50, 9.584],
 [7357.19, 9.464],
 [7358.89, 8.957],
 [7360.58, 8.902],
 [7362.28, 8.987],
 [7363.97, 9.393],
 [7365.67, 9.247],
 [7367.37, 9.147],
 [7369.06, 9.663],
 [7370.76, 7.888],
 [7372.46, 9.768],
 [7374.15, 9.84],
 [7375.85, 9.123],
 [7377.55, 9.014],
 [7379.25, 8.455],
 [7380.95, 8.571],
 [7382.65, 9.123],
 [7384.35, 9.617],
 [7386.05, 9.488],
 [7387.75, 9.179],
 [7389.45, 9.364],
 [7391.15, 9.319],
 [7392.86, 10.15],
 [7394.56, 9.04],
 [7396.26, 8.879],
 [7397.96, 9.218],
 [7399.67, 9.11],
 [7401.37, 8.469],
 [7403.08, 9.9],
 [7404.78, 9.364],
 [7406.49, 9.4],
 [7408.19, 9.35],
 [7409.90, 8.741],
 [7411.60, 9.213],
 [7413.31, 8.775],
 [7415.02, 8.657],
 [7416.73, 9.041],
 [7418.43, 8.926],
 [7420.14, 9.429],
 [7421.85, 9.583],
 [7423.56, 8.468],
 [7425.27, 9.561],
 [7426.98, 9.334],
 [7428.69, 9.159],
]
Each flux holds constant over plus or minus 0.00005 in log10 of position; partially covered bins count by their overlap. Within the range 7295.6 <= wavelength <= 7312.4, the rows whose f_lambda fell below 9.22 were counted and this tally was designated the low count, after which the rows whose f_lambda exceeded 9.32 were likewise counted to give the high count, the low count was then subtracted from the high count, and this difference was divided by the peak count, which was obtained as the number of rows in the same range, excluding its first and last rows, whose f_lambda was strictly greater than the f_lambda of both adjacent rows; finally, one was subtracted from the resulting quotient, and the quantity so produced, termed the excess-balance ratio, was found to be -4.0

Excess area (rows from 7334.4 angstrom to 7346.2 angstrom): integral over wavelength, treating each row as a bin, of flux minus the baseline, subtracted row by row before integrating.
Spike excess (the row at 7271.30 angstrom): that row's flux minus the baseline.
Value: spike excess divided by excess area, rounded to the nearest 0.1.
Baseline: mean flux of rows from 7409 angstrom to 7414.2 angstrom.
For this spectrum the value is 0.1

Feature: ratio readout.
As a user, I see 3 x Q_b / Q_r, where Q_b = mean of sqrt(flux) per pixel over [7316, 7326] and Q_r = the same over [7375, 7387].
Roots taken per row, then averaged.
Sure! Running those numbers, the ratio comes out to 3.02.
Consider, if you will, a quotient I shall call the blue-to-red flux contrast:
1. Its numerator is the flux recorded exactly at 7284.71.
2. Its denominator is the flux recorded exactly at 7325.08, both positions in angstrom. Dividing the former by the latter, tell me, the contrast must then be 0.97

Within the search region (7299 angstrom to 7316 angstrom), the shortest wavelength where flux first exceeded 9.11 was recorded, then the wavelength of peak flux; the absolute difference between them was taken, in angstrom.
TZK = 0.0 angstrom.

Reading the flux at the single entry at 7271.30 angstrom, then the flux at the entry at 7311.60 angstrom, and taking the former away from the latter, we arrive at -0.15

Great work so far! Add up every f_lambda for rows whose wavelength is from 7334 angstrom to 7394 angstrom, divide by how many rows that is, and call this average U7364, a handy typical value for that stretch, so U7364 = 9.14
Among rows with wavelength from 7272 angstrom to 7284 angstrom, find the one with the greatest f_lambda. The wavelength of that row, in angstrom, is 7279.68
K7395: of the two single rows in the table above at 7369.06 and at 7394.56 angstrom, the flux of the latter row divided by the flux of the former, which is 0.94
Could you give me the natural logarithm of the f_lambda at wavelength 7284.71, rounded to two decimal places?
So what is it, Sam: 2.22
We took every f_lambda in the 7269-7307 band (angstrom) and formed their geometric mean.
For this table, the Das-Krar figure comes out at 8.97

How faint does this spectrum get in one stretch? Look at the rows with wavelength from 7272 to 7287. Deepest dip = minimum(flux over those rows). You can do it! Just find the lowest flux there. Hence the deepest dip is 7.965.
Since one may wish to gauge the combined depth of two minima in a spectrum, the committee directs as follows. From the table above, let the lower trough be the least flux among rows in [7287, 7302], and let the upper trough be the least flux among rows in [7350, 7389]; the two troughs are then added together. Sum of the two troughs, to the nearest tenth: 16.4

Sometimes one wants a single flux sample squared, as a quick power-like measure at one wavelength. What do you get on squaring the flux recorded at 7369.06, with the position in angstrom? 93.4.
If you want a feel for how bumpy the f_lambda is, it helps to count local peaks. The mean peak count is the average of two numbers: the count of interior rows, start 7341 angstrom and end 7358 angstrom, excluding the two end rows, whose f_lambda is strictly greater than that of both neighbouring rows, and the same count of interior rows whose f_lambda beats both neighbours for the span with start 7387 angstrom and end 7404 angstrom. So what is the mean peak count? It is 3.0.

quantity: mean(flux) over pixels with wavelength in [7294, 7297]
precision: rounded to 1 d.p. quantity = 9.1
